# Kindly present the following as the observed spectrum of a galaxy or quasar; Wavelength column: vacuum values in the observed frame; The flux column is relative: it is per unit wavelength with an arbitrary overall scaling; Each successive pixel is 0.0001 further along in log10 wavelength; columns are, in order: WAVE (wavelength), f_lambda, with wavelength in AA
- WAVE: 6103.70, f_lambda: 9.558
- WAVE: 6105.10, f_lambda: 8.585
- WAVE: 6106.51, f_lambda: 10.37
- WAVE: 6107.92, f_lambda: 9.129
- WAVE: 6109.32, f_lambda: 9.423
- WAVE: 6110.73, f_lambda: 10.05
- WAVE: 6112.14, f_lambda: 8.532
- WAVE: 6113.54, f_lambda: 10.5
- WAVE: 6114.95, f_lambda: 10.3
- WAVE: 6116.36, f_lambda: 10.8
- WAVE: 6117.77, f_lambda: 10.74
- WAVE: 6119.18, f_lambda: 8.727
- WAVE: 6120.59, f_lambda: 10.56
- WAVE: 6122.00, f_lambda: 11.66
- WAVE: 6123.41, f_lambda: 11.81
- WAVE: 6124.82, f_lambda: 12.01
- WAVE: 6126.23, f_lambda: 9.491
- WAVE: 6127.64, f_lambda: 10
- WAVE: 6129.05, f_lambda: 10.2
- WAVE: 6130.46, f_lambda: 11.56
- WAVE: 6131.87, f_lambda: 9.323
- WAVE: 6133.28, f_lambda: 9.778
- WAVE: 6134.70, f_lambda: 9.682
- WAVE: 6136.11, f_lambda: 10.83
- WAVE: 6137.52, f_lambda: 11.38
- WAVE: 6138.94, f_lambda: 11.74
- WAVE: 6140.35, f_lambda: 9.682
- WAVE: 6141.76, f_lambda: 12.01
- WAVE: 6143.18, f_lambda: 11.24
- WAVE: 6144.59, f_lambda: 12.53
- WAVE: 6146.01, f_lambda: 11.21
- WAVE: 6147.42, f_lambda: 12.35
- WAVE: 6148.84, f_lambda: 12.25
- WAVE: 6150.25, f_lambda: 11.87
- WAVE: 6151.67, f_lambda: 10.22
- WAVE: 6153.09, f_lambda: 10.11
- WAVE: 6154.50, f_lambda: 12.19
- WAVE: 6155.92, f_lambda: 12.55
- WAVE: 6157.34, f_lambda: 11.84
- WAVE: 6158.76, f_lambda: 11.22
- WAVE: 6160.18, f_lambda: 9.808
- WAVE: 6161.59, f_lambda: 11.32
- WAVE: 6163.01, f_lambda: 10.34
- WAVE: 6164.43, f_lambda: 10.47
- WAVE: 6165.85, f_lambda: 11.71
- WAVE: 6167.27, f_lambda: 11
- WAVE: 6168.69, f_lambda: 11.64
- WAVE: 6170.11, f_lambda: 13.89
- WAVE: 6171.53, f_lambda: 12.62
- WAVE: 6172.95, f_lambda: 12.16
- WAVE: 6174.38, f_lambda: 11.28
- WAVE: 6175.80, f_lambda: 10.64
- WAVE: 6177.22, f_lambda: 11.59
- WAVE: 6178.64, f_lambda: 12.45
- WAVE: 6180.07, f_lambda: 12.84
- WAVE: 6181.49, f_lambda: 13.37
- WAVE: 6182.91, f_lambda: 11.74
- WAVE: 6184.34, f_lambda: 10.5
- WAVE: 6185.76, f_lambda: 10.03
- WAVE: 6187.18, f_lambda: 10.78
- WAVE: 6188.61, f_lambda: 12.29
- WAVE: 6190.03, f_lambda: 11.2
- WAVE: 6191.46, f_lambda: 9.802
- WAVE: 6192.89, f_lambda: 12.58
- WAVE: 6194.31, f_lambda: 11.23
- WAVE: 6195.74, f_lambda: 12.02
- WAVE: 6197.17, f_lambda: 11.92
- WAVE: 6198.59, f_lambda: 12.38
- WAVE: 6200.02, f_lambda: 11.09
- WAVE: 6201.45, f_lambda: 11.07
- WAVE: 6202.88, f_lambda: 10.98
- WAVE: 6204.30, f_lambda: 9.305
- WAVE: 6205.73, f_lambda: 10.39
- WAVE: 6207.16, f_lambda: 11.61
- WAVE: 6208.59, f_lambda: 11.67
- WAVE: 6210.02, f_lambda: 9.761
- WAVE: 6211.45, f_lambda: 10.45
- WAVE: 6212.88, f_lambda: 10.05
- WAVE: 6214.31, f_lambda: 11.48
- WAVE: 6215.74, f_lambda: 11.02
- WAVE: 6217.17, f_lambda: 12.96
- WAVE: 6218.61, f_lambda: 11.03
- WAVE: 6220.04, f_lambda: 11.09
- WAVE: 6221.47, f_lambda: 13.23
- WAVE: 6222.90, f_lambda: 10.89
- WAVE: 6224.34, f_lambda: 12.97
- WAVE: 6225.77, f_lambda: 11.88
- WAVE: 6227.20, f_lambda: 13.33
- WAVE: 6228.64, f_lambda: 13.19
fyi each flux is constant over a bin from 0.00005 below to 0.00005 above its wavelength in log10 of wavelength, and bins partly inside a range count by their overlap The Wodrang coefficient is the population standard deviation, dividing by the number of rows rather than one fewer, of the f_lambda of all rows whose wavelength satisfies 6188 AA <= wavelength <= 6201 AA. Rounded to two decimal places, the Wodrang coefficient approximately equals 0.82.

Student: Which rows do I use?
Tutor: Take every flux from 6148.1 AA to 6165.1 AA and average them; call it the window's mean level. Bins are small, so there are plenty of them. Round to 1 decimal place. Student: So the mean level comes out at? 11.2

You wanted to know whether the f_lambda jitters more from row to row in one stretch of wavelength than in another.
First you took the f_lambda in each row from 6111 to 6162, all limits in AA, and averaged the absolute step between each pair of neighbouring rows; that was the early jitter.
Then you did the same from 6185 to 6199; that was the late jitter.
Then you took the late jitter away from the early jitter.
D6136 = -0.13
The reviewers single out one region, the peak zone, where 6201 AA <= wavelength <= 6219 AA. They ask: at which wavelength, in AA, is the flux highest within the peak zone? 6217.17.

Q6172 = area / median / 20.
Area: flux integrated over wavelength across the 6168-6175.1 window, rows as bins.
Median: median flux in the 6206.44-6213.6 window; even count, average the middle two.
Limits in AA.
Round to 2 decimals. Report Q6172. 0.42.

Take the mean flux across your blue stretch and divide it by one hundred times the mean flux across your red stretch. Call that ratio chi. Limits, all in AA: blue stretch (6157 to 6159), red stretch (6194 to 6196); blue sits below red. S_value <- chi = 0.0099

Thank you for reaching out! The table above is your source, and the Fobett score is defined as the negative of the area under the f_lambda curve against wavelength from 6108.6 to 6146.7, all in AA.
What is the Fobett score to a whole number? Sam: -403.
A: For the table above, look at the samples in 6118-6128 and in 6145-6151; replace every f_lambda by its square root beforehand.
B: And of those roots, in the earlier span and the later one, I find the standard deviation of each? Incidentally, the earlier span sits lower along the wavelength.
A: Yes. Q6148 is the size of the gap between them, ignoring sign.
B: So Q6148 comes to 0.12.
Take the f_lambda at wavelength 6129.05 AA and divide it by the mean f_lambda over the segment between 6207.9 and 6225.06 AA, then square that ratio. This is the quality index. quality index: 0.80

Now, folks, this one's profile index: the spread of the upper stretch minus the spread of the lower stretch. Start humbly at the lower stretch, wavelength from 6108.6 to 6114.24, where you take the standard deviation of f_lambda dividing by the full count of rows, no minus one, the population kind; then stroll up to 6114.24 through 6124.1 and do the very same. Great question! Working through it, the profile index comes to 0.20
